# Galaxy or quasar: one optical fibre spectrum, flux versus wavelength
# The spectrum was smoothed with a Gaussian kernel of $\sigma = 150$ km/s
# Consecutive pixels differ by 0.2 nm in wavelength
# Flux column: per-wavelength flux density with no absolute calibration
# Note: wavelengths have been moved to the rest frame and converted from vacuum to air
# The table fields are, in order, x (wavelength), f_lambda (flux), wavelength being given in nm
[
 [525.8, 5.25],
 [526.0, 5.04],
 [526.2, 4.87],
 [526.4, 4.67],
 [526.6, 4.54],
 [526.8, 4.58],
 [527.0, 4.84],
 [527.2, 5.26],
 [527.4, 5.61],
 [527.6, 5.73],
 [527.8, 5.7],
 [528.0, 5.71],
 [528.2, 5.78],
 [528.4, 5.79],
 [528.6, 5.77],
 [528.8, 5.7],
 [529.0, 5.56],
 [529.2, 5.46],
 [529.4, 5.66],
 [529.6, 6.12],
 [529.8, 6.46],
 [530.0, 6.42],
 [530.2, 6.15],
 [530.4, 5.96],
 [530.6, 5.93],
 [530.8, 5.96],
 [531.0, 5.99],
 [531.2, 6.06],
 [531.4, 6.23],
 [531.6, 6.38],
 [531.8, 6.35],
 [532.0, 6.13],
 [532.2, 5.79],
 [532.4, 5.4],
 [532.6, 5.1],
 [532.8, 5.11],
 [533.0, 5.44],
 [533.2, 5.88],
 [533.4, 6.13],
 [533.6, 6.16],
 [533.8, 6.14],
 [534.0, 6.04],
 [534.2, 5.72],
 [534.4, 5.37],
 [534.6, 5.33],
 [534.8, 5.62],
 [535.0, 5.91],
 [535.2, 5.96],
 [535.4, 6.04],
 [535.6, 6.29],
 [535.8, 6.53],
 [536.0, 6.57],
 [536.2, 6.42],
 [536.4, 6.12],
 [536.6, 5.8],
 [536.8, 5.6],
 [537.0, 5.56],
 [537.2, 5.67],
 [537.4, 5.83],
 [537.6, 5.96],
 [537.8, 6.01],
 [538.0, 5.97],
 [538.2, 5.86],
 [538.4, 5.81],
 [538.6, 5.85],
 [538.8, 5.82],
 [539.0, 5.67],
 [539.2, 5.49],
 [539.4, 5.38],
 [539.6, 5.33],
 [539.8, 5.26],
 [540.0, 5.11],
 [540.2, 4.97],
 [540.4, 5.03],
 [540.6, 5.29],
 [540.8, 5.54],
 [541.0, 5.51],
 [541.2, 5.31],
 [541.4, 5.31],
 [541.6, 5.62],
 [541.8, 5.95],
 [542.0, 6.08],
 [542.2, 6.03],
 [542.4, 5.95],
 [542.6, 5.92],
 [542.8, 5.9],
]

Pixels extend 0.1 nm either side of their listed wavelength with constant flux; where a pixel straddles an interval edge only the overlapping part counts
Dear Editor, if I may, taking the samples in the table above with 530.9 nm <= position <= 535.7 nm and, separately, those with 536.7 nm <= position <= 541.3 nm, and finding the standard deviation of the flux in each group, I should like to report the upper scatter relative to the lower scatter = 0.80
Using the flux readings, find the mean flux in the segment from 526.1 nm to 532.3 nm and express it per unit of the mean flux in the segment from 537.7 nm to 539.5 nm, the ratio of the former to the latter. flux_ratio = 0.992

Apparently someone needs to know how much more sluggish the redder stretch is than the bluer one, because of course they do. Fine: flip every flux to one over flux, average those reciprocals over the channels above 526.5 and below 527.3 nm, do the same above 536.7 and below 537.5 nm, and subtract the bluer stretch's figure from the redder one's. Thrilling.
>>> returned -0.032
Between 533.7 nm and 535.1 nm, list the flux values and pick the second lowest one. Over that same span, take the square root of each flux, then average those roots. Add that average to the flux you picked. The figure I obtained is 7.76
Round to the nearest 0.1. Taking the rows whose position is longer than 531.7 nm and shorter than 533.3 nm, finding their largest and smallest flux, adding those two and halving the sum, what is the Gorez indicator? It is 5.7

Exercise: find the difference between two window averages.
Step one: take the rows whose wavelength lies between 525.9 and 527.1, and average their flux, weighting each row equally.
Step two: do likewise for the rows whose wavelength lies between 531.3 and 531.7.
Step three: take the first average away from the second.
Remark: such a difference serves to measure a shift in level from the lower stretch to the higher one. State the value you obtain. 1.5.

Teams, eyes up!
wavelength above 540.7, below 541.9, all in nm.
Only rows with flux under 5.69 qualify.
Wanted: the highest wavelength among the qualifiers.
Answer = 541.6 nm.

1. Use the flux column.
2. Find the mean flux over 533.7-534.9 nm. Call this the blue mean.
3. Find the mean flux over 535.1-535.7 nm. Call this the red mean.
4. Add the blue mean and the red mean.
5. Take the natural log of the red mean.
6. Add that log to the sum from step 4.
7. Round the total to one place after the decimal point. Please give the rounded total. 13.6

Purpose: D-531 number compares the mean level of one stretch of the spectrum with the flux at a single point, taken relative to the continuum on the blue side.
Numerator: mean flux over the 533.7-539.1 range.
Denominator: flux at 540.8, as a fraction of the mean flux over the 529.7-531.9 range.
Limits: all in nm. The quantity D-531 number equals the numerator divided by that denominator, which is 6.58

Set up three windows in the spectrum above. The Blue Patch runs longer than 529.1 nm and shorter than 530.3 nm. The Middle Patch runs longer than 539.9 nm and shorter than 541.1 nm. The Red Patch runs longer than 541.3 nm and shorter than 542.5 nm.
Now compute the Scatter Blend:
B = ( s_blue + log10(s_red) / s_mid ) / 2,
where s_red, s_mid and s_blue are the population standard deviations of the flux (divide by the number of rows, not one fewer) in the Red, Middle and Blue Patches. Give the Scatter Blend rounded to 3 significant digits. -1.08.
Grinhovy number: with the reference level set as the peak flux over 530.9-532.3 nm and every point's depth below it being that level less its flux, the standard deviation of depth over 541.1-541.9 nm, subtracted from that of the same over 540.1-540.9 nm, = -0.04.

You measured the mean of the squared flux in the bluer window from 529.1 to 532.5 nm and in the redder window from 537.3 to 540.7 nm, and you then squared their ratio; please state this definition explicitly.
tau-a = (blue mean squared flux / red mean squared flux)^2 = 1.4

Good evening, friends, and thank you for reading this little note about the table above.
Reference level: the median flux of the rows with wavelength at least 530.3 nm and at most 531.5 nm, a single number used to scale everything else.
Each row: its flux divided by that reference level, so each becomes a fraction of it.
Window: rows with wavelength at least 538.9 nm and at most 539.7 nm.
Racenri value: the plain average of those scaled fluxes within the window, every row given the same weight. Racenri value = 0.92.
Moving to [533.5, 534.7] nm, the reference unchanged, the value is 0.97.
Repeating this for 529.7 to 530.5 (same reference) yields 1.05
